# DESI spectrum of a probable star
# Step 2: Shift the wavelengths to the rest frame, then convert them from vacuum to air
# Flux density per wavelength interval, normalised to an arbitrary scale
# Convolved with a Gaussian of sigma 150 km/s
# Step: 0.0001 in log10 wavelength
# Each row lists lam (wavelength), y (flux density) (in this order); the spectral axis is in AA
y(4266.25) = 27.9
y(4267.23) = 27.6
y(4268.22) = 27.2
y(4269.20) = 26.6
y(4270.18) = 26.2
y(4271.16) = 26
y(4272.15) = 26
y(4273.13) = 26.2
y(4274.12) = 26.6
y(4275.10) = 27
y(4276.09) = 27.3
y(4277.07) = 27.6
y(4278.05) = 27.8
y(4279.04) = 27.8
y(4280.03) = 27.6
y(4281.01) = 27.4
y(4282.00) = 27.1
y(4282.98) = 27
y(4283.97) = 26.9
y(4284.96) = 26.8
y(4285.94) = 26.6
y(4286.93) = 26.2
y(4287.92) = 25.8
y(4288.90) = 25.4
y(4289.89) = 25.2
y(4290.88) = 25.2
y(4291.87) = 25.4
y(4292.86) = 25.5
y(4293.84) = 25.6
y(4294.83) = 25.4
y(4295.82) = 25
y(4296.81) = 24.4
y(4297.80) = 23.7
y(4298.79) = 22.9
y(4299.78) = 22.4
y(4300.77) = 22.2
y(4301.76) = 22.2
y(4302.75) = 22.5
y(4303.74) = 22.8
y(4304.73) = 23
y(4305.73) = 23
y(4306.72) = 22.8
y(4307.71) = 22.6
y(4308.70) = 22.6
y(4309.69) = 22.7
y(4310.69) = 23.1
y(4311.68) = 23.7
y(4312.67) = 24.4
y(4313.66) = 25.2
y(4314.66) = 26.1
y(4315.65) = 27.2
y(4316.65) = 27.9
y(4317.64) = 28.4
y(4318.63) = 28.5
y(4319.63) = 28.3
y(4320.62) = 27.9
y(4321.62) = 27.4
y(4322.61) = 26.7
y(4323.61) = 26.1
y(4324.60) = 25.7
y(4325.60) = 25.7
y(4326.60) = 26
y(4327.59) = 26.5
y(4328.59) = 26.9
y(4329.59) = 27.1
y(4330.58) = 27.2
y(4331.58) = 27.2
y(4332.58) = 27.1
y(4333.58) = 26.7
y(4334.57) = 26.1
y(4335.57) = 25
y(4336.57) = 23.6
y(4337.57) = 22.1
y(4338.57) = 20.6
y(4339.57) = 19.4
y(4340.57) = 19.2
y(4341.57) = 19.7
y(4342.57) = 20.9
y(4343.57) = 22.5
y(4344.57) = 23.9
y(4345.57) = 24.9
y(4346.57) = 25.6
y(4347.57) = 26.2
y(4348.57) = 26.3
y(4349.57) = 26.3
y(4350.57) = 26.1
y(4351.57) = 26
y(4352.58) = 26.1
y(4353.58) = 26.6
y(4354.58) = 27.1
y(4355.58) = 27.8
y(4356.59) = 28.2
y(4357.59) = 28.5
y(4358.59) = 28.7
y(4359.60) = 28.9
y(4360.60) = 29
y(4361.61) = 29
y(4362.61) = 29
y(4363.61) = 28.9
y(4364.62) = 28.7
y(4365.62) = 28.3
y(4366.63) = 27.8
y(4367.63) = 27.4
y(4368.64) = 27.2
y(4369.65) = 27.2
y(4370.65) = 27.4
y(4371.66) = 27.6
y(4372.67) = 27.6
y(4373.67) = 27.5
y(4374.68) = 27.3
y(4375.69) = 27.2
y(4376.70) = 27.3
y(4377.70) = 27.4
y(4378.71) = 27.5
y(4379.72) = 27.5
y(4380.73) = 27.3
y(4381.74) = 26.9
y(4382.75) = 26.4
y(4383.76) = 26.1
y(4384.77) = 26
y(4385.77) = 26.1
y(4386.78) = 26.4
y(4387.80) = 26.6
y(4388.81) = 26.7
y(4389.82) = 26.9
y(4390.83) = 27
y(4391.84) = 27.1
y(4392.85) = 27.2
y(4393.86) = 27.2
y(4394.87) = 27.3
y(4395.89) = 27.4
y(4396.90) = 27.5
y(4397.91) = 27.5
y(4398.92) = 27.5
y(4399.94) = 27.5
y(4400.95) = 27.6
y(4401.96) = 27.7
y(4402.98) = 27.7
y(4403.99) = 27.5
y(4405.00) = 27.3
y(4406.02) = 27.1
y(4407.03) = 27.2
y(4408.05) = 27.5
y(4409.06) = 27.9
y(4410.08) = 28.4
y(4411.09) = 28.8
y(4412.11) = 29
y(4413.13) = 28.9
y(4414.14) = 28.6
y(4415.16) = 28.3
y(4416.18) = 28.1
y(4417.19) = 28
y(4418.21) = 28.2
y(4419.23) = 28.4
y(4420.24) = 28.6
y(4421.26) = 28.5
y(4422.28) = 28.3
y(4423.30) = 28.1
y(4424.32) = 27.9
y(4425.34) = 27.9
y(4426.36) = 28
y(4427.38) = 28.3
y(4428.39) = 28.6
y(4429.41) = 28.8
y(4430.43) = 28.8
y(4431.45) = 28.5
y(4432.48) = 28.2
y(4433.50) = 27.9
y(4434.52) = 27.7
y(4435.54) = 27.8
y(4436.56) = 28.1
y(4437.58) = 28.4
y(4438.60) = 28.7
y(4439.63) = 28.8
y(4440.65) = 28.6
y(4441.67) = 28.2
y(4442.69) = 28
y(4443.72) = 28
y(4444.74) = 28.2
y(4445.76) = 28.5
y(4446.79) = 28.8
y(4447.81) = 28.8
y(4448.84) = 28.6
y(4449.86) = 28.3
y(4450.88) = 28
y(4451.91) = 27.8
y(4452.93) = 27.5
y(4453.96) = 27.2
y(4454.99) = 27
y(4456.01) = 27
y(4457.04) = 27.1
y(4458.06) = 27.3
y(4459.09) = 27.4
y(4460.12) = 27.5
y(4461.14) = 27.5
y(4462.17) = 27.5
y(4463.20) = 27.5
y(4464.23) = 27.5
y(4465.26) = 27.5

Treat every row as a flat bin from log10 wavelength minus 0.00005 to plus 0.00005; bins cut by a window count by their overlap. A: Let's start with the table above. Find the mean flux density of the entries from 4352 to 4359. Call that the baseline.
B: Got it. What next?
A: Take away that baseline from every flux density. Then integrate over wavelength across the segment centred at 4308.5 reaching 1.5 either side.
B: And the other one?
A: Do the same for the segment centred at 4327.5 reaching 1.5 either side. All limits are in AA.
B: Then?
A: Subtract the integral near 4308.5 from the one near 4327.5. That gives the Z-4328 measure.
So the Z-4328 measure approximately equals 11.4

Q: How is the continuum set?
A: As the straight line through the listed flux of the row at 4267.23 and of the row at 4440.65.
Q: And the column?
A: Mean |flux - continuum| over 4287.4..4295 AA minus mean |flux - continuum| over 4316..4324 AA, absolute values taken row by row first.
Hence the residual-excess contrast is 2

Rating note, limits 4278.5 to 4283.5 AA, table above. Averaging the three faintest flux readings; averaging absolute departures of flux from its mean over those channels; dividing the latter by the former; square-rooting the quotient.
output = 0.099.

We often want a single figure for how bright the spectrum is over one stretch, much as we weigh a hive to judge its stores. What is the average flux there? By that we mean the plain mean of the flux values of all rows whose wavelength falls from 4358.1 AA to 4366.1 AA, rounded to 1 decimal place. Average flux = 28.8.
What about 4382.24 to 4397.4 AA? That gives 26.8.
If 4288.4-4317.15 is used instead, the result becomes 24.1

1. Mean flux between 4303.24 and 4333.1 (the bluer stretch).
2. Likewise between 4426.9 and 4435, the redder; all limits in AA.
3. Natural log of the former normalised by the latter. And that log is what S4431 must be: -0.10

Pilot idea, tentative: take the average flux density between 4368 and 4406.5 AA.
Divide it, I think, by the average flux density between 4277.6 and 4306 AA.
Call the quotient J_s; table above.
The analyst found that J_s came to 1.081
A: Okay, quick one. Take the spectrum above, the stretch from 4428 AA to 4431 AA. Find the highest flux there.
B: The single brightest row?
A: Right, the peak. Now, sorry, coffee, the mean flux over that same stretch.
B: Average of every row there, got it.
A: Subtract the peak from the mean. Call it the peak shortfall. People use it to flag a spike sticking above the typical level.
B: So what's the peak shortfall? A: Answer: -0.1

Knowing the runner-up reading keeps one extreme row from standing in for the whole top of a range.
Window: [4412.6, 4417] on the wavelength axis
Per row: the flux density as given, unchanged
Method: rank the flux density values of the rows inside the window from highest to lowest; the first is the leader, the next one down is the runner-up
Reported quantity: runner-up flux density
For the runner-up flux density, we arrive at 28.6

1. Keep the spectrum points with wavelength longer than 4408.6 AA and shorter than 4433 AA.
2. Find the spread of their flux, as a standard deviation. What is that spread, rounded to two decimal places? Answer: 0.33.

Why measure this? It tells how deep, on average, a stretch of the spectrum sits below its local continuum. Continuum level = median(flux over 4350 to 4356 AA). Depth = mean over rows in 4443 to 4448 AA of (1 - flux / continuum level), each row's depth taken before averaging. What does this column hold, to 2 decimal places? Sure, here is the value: -0.08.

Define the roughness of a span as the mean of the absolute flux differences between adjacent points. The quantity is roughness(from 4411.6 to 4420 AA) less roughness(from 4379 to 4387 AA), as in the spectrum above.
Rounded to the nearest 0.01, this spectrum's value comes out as -0.07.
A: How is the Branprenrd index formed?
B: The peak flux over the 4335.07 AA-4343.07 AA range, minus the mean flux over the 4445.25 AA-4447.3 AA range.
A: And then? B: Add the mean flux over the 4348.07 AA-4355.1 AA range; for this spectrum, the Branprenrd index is 23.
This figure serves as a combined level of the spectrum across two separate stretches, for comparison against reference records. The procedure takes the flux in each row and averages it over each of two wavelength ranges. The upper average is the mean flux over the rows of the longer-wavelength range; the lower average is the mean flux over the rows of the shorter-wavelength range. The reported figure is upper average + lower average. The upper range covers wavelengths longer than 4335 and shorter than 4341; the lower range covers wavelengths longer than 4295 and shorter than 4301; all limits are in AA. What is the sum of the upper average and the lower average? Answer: 45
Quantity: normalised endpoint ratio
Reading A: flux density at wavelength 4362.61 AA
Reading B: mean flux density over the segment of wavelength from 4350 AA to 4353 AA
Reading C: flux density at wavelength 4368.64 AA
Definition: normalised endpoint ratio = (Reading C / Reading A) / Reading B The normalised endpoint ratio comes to 0.036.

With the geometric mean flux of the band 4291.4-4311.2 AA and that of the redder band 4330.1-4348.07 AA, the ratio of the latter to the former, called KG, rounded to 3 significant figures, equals 1.01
